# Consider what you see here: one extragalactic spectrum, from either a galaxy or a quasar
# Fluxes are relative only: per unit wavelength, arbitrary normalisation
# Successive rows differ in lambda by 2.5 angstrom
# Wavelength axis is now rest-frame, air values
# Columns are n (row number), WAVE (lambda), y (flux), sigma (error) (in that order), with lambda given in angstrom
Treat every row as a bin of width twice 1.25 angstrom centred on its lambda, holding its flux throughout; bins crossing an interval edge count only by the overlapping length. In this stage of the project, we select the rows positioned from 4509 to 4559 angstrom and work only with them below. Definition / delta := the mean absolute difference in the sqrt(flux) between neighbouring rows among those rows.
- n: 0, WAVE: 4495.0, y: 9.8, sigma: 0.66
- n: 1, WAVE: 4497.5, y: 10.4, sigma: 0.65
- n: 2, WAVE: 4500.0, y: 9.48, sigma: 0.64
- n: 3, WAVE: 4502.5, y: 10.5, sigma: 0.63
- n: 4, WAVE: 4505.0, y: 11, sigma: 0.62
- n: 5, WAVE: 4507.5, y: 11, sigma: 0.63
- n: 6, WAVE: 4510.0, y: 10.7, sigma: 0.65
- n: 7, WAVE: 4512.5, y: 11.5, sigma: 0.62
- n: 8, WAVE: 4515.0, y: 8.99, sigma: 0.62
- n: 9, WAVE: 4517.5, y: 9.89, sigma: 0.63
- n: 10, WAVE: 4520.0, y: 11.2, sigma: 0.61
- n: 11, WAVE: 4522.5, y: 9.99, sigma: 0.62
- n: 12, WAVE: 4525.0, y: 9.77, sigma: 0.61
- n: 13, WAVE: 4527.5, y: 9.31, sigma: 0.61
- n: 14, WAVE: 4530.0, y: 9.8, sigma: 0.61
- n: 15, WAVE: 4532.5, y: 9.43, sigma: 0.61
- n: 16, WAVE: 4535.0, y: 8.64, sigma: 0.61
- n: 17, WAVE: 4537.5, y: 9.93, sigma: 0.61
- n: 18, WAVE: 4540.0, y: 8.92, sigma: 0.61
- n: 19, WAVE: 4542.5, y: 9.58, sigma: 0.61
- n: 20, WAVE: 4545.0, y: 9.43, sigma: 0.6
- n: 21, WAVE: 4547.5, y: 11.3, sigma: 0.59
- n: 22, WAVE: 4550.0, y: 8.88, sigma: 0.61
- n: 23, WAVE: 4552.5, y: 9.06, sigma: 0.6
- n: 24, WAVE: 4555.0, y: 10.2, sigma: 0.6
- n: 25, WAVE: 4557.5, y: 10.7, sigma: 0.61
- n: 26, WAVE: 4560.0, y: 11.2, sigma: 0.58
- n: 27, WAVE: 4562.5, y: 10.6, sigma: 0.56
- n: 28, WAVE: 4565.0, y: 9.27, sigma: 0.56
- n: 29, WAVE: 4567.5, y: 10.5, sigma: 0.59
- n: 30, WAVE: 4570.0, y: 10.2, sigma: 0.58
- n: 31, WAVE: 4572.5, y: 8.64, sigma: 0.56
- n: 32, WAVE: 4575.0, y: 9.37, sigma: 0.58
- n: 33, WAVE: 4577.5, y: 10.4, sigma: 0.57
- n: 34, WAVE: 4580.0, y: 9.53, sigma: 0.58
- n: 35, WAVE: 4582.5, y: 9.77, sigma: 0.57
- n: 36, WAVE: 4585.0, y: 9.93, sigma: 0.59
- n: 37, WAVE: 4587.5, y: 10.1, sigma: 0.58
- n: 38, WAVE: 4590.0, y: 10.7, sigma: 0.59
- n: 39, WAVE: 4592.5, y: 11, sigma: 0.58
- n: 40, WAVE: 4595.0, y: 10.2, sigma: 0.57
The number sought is 0.153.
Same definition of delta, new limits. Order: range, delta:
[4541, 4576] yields 0.153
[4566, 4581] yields 0.145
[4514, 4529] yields 0.129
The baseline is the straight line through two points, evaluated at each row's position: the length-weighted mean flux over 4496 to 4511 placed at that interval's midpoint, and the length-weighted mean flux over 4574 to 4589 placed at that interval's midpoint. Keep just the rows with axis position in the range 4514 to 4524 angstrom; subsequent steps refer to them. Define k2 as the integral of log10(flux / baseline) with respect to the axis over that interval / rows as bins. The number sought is -0.16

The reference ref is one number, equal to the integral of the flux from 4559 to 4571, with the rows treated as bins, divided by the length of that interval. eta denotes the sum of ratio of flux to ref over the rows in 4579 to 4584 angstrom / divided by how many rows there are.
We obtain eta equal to 0.93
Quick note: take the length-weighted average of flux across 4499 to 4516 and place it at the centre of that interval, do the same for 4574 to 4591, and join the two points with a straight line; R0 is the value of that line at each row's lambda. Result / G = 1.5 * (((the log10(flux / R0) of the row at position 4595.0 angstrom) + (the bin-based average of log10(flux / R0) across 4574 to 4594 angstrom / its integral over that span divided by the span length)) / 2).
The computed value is 0.01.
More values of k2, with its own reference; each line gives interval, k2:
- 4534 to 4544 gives -0.42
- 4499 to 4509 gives 0.01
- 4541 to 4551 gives -0.17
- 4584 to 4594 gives 0.27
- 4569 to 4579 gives -0.14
